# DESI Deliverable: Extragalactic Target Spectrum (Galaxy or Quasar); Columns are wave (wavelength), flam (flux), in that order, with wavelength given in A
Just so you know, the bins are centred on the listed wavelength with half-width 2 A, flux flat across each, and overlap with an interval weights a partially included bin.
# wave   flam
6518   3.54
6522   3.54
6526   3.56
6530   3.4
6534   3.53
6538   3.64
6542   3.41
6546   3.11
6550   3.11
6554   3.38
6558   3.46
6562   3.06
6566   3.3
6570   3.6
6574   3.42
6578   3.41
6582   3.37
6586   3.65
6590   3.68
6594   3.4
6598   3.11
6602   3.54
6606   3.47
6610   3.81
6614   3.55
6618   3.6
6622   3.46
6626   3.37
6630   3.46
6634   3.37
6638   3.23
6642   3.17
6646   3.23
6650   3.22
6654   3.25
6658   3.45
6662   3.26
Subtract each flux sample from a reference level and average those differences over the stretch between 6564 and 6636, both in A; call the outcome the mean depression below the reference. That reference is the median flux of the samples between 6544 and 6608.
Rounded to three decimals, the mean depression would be -0.071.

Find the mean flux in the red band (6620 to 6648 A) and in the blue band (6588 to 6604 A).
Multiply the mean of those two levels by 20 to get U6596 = 67.6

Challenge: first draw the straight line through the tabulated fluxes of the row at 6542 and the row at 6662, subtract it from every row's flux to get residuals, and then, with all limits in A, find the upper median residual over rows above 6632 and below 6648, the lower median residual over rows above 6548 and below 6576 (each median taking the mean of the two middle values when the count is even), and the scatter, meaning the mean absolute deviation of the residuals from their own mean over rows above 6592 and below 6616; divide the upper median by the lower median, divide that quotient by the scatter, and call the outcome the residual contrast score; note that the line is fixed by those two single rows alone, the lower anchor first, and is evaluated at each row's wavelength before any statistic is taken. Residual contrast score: 23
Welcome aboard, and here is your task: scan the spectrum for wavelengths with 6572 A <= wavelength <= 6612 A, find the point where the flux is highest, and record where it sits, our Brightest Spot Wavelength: 6610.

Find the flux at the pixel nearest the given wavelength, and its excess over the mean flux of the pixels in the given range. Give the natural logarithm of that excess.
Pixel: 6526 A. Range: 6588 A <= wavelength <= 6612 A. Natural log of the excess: -2.8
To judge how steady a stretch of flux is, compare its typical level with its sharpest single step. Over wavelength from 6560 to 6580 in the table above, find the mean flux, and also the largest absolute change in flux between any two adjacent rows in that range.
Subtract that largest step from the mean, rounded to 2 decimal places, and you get 3.06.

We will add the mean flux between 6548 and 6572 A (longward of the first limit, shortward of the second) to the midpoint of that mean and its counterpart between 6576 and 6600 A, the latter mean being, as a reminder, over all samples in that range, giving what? 6.70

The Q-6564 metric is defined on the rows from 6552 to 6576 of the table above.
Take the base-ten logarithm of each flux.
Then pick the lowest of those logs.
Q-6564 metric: 0.486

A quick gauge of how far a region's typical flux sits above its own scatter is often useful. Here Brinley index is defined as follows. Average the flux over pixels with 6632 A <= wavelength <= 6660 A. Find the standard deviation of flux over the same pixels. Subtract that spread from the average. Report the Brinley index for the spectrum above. 3.18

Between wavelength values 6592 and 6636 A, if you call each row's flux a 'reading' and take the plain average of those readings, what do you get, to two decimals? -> 3.47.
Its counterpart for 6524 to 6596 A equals 3.42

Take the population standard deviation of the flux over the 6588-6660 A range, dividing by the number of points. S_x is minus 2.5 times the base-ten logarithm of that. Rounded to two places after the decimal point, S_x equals 1.85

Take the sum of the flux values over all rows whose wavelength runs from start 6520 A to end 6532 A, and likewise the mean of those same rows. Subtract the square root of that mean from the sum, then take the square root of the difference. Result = 2.94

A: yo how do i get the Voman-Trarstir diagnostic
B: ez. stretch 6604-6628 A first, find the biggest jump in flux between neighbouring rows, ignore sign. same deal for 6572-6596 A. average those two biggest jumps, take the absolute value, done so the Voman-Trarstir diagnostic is 0.31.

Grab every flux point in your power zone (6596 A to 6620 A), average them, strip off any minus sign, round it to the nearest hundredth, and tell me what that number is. 3.51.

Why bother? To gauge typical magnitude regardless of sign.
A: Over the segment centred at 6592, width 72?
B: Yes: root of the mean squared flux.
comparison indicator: 3.46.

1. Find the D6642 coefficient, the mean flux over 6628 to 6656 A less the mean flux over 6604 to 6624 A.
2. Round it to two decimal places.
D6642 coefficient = -0.30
